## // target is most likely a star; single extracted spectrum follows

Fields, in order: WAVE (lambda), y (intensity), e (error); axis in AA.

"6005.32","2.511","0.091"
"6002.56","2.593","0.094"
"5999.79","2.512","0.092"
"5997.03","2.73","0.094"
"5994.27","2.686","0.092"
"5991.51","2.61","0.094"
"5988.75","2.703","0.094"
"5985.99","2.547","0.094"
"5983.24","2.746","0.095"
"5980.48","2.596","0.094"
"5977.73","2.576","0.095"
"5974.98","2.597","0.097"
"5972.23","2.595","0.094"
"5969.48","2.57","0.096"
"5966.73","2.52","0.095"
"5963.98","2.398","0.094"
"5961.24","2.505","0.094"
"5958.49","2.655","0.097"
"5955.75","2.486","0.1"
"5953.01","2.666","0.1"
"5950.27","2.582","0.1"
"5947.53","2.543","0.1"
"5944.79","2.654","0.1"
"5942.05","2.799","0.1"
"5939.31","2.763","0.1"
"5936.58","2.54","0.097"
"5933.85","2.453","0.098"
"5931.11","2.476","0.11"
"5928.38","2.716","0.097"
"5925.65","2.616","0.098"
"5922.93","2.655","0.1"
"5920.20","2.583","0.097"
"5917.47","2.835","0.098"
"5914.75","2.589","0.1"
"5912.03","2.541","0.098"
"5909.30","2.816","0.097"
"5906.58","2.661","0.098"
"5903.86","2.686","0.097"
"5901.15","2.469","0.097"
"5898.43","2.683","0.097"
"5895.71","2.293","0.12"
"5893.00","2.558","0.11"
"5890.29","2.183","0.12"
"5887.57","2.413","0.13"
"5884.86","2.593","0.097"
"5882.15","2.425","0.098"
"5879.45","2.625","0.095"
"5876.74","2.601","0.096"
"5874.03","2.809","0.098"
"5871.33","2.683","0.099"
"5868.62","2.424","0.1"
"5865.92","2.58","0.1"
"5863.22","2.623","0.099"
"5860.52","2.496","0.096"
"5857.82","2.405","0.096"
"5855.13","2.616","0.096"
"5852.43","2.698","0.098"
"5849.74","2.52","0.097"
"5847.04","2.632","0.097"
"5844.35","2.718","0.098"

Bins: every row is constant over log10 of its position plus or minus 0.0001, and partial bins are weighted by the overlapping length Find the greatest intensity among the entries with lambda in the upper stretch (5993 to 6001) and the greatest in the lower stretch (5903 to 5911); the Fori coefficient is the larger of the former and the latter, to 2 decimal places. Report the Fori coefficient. 2.82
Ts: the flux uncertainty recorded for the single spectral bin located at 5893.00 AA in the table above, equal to 0.110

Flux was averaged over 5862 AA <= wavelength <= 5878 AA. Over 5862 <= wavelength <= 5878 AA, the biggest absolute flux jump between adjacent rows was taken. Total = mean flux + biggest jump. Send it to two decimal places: 2.88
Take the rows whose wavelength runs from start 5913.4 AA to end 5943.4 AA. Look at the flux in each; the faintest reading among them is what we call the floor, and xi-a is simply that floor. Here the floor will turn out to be 2.453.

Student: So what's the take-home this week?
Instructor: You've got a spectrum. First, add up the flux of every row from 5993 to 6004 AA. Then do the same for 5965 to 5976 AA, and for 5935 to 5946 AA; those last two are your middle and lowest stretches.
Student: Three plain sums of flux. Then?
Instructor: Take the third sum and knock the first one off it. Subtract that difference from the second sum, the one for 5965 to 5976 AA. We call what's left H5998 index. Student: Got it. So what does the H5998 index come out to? 10.0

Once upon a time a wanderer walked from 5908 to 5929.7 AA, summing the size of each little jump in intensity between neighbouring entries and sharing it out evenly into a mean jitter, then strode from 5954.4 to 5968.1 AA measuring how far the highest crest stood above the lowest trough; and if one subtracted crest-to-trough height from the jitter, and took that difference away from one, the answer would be 1.11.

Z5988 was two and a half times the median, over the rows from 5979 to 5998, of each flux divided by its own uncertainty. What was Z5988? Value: 71.9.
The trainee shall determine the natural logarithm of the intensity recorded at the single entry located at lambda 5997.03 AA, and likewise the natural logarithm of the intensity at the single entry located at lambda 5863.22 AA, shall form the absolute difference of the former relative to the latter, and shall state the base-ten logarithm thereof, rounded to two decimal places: -1.40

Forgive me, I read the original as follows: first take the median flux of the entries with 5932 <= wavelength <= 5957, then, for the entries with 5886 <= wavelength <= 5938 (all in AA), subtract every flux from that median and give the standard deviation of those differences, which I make 0.16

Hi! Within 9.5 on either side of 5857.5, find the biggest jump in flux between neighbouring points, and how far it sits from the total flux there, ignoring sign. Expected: 17.7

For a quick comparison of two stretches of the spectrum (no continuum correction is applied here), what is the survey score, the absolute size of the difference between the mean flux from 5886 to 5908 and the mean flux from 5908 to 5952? 0.14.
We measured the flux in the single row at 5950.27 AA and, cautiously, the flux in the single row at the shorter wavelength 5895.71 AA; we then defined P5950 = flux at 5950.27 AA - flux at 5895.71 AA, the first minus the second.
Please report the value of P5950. 0.29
